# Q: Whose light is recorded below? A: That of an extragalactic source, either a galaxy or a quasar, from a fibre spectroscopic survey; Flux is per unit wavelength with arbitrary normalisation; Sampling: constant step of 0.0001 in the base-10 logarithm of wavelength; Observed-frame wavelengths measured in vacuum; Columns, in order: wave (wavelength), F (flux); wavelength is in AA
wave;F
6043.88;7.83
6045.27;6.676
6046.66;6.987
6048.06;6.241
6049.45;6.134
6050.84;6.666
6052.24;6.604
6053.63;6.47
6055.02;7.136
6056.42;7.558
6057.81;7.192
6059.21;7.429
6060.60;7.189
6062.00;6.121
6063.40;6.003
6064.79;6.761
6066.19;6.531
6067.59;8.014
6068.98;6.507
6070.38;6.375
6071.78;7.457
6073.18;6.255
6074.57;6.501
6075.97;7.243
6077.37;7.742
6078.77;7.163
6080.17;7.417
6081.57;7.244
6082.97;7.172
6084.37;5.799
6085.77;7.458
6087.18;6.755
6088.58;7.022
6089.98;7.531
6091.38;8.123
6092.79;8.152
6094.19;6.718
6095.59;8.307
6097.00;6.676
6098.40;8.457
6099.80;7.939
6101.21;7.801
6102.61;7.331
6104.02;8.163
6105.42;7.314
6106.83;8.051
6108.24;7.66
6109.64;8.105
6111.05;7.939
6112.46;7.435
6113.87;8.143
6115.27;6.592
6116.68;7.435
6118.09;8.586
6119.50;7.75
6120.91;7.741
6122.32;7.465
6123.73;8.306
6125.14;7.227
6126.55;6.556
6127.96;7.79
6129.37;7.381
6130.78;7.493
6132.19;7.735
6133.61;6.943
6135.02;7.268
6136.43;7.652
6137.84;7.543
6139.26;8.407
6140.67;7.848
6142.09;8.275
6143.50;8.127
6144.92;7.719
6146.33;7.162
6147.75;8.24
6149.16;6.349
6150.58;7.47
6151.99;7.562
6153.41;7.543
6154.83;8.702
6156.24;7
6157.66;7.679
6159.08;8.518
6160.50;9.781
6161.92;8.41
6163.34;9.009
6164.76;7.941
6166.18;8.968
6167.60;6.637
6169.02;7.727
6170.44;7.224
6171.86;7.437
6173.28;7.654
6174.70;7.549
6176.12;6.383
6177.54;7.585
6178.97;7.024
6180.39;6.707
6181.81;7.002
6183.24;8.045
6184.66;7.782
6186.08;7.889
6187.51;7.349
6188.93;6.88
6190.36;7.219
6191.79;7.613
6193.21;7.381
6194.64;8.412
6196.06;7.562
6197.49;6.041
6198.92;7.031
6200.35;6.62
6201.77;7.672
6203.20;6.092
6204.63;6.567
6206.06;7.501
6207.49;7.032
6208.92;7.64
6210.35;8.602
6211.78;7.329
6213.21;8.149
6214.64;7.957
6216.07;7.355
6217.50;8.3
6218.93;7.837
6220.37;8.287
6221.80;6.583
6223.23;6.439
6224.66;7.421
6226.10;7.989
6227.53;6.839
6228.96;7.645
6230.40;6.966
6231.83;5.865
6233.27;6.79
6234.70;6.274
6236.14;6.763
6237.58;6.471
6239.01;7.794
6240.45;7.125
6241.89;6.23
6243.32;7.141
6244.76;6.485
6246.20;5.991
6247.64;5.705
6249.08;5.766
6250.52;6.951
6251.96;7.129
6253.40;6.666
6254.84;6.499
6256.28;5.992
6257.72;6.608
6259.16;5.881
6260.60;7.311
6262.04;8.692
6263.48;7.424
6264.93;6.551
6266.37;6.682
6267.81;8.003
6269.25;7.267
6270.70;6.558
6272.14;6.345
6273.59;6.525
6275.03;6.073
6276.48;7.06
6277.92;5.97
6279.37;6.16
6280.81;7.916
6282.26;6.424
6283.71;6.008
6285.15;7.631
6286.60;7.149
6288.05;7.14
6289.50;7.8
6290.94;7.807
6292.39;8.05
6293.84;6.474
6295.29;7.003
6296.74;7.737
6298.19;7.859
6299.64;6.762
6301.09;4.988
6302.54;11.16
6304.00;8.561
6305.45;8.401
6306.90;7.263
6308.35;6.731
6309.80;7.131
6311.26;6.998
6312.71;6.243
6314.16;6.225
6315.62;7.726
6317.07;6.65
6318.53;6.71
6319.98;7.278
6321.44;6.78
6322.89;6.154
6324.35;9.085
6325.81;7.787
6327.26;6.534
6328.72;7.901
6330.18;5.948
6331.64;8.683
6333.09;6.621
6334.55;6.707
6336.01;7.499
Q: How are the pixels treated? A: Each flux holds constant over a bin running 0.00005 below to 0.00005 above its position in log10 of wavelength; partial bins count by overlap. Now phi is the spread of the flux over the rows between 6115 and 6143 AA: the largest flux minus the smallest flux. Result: 2.03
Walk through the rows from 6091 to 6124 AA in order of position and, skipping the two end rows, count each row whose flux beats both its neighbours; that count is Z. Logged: 8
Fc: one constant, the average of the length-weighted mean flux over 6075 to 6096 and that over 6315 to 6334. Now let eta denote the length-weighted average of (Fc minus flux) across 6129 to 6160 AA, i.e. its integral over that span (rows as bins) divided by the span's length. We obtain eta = -0.43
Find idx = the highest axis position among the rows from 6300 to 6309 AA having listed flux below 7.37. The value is 6308.35 AA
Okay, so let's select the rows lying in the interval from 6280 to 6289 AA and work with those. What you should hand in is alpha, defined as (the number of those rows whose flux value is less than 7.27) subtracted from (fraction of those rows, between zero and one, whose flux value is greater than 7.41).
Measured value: -3.7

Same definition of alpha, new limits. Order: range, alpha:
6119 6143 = -3.3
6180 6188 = -1.5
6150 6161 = -0.1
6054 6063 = -3.7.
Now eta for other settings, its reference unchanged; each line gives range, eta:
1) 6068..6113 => -0.12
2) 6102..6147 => -0.41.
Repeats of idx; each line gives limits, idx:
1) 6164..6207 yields 6204.63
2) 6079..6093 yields 6088.58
